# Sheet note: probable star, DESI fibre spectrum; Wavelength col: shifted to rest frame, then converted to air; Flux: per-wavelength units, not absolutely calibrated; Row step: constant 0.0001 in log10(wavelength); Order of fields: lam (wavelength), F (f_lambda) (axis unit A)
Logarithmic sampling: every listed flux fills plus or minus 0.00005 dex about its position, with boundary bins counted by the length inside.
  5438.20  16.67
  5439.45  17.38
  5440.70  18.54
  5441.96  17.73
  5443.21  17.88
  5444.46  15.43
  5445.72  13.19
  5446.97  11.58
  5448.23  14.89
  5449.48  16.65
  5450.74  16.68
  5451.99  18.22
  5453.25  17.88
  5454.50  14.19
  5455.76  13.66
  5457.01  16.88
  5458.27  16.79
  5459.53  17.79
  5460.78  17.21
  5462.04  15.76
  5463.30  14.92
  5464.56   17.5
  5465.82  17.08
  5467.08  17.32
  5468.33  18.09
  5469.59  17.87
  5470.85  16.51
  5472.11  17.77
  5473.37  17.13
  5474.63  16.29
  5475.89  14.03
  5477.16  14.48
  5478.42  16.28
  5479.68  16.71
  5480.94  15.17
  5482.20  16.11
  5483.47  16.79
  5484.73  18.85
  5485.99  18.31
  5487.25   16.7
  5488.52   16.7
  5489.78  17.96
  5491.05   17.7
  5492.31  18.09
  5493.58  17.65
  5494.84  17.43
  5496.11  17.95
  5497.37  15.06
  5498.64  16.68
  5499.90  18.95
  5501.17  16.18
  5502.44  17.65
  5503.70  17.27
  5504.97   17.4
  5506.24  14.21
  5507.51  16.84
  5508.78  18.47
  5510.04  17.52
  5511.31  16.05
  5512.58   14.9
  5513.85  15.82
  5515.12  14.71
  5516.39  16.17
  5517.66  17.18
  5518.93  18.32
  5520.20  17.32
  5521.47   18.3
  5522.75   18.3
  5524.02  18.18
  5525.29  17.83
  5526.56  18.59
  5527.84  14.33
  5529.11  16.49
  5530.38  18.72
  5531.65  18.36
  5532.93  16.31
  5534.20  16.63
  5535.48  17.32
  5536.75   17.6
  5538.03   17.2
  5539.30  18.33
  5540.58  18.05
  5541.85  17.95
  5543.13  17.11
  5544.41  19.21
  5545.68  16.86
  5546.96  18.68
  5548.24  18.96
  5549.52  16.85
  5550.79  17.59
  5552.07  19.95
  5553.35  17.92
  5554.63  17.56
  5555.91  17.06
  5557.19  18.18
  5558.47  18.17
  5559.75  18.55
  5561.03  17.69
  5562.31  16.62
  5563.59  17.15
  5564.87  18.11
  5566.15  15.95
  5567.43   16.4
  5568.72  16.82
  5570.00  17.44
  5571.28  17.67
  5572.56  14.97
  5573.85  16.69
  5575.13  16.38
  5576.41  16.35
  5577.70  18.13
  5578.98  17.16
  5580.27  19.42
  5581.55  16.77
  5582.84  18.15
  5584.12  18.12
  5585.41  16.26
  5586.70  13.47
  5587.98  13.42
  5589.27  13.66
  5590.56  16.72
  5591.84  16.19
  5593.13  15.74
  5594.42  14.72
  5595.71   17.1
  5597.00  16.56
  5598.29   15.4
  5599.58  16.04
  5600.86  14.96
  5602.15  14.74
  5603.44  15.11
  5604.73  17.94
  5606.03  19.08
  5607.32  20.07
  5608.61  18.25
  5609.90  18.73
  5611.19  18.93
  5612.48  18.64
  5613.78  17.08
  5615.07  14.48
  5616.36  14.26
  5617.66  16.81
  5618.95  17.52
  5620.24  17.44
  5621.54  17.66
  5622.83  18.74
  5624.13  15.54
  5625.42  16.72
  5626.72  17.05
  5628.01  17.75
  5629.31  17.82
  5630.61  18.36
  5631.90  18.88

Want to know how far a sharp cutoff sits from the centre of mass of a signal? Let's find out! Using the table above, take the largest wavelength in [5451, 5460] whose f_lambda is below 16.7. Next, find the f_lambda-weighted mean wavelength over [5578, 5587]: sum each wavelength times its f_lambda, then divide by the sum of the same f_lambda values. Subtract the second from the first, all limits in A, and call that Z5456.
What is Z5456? -126.9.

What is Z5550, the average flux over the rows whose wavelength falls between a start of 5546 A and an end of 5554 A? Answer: 18.3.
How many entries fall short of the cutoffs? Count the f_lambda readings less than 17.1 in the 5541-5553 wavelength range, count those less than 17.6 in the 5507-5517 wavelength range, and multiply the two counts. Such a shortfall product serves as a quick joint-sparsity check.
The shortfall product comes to 14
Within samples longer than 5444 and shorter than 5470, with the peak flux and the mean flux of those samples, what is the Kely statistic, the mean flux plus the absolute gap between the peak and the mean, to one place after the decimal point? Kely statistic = 18.2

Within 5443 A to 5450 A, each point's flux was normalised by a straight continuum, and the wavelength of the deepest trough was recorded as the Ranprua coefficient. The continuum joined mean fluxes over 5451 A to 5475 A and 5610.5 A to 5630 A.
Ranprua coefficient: 5446.97 A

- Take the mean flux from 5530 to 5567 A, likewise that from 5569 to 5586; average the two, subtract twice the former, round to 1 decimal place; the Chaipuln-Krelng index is -18.0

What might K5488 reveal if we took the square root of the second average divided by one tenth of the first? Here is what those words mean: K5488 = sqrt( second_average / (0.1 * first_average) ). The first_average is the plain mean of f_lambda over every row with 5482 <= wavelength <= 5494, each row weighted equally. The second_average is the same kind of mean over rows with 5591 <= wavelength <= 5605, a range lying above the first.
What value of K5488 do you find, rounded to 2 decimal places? 3.01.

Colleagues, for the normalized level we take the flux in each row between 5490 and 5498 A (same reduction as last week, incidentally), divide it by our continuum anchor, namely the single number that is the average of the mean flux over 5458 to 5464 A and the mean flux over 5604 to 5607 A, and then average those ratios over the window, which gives 0.99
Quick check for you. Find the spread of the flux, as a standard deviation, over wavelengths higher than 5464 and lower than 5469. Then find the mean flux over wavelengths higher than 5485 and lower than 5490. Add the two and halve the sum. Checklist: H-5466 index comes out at 8.9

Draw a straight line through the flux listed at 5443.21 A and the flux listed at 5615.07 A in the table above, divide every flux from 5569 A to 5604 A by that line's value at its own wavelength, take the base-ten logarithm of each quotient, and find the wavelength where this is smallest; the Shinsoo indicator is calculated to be 5587.98 A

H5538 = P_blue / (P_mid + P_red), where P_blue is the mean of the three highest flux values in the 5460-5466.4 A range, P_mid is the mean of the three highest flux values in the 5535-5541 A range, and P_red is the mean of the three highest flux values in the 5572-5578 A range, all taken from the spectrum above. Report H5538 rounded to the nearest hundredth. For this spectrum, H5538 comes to 0.49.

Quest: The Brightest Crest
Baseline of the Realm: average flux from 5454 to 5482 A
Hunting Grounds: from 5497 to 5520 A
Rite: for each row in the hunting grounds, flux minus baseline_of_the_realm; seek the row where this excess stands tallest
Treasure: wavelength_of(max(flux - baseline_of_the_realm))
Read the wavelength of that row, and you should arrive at 5499.90 A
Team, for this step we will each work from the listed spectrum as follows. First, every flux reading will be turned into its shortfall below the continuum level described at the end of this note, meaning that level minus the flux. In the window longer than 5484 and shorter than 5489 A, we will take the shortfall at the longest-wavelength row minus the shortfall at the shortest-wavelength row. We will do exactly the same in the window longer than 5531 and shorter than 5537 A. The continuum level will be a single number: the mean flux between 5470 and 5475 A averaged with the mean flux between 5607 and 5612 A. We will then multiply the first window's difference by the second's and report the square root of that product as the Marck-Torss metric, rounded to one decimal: 1.3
